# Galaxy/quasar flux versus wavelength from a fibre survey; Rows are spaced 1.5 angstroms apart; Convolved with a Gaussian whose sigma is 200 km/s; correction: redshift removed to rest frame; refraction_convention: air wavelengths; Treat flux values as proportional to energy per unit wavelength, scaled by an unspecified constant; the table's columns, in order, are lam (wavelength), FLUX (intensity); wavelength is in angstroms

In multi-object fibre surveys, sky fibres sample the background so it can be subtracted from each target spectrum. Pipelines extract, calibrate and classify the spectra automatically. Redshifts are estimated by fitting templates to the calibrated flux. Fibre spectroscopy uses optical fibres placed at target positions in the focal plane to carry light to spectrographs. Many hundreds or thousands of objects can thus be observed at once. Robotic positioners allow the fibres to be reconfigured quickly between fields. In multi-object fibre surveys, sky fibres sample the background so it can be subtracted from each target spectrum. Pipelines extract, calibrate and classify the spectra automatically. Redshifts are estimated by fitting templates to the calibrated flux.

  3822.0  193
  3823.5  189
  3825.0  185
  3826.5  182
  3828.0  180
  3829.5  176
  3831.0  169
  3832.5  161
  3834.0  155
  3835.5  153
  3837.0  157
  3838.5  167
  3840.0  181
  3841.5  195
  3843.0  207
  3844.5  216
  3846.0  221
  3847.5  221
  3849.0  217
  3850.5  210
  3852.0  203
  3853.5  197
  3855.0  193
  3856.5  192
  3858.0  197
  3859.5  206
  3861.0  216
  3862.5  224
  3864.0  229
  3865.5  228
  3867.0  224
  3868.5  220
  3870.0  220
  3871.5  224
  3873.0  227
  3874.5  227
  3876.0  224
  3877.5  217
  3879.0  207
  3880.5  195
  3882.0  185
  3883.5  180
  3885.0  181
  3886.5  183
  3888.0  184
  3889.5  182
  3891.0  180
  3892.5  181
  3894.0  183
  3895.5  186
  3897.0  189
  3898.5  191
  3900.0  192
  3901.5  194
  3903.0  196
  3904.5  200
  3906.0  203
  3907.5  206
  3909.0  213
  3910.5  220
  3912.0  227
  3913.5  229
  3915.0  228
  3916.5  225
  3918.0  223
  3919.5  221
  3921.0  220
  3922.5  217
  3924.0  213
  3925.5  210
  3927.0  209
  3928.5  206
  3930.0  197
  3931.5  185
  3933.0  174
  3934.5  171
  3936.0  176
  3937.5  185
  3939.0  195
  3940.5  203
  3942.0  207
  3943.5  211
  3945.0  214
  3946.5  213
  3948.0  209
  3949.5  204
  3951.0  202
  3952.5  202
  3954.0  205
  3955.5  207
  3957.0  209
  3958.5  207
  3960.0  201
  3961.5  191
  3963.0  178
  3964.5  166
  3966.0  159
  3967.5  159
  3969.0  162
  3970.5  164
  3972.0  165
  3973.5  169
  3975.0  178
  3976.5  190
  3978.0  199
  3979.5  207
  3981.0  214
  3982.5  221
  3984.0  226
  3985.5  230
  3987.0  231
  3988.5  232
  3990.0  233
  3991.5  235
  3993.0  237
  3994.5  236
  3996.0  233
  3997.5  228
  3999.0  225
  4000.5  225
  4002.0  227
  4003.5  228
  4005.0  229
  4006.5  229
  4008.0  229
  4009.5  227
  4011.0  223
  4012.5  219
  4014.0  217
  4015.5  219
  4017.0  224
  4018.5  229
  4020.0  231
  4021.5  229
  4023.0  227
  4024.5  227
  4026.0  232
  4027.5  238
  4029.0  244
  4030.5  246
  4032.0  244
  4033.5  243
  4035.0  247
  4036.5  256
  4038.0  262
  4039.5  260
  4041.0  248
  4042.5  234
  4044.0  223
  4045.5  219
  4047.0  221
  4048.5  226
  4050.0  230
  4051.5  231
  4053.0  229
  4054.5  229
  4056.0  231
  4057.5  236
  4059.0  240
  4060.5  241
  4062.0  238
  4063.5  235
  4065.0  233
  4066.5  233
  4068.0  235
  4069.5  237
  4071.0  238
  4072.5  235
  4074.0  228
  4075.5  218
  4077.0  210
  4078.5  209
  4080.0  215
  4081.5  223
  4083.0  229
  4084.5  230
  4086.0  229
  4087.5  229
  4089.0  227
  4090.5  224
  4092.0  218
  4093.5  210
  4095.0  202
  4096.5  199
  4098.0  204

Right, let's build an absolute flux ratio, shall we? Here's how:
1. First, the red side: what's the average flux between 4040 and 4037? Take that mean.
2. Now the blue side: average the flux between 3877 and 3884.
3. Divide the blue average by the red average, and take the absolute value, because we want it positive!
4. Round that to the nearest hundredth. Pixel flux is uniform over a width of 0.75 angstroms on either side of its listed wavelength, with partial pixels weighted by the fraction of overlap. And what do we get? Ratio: 0.75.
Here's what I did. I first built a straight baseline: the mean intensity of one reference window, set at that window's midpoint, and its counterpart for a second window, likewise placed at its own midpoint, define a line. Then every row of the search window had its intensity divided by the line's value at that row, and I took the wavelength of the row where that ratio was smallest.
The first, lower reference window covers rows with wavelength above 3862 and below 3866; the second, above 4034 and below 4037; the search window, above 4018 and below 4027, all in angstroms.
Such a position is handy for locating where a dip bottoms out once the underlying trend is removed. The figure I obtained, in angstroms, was 4024.5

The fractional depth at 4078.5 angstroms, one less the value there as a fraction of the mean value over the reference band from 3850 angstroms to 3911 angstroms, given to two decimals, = -0.03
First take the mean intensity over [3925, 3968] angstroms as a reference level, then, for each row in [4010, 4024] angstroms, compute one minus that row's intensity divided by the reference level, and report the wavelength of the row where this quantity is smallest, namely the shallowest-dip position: 4020.0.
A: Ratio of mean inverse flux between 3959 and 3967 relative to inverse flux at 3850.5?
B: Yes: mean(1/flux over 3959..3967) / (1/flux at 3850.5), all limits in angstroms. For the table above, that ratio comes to 1.18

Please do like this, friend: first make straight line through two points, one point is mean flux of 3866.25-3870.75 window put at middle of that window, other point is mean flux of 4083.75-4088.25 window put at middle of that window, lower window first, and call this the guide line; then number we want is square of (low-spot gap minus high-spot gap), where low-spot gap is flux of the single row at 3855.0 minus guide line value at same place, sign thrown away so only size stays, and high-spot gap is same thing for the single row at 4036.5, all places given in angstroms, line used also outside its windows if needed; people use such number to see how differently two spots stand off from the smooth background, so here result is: 0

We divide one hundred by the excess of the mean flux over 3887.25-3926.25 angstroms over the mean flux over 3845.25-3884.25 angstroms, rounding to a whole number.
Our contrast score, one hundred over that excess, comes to -14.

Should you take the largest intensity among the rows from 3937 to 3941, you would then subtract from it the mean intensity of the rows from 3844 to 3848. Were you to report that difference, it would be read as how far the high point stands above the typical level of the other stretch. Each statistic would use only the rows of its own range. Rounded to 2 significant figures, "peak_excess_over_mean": -16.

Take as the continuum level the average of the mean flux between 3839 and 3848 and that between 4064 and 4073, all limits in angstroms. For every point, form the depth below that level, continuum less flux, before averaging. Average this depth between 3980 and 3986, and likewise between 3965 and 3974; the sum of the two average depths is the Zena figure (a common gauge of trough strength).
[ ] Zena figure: 56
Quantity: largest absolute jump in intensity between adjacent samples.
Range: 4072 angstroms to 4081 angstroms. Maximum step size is 10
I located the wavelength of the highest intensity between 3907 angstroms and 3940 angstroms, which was 3913.5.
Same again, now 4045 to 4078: 4060.5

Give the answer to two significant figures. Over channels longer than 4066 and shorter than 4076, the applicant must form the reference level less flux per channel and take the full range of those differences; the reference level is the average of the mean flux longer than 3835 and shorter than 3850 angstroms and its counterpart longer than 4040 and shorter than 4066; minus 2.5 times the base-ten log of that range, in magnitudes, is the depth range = -3.3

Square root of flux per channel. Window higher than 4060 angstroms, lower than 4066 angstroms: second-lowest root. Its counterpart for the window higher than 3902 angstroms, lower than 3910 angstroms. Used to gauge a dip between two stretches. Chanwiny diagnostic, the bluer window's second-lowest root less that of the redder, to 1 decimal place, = -1.2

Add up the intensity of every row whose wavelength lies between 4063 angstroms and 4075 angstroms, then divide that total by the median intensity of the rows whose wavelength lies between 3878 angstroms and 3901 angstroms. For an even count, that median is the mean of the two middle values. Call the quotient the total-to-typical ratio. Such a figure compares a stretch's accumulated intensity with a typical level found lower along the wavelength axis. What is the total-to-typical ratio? 10.2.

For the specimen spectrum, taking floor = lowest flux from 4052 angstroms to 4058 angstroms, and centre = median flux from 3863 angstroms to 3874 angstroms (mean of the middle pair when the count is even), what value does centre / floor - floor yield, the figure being -228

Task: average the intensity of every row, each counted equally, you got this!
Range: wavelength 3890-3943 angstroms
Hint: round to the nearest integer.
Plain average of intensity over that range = 202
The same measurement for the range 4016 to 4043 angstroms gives 240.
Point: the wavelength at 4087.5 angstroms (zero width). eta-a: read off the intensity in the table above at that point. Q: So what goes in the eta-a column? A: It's 229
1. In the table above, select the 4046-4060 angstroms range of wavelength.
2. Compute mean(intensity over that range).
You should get 230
